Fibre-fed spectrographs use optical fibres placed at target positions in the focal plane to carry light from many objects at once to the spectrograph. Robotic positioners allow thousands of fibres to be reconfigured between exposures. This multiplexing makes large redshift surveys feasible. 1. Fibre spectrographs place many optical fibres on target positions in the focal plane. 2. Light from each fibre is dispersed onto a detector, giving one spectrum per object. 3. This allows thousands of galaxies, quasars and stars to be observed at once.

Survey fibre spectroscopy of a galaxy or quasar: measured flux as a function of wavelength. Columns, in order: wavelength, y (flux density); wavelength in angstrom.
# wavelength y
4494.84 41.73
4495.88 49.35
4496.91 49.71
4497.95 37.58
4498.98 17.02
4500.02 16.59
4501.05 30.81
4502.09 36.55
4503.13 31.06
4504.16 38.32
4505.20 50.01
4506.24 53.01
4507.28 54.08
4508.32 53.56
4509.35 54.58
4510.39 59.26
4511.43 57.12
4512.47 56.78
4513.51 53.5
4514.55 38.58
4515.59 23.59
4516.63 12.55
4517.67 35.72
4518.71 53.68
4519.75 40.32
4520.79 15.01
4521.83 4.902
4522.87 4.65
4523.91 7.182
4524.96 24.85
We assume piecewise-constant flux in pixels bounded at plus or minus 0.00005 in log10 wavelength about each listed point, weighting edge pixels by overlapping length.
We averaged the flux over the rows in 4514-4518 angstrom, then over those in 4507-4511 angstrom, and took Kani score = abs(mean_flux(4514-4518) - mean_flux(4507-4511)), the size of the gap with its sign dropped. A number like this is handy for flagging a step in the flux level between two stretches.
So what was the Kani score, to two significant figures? 28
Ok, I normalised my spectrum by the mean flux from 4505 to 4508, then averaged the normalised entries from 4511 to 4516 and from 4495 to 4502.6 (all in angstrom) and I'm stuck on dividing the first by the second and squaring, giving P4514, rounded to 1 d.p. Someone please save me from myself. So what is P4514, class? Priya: 1.8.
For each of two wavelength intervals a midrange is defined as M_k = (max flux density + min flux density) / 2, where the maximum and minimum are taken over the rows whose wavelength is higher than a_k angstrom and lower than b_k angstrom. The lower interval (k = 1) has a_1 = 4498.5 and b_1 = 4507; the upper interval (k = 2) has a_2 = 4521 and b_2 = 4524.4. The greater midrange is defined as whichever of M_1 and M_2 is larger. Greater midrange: 35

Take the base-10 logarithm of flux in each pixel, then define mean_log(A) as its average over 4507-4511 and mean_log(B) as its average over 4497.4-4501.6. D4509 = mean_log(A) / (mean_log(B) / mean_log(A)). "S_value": 2.20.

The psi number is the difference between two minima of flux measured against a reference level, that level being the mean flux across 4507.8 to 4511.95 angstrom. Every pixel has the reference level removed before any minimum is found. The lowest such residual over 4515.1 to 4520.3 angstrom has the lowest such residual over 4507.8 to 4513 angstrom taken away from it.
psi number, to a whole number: -41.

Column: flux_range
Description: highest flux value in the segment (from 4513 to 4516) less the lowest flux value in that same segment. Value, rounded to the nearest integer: 30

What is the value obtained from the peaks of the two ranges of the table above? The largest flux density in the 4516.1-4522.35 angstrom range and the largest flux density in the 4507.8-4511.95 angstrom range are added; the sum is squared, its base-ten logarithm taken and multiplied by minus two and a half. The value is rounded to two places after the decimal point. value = -10.26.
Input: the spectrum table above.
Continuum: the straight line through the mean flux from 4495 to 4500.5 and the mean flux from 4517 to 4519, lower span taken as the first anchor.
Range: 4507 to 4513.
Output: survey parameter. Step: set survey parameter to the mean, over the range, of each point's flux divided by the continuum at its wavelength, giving 1.4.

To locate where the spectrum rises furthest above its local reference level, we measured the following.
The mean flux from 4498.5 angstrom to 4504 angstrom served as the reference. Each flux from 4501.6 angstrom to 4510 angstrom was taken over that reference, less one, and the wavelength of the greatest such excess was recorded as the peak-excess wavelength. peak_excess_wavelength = 4509.35 angstrom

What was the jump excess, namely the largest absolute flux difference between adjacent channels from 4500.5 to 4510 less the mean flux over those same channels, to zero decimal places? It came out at -33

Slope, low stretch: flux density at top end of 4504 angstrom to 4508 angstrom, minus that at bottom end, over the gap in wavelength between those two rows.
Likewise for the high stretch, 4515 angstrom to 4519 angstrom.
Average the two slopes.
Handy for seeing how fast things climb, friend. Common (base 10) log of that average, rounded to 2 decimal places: 0.87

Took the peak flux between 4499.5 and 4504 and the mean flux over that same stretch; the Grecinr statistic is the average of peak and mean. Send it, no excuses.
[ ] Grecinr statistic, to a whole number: 33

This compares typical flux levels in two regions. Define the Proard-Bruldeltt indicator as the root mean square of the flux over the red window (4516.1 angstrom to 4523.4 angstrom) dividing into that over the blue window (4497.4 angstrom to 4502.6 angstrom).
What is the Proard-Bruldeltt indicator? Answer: 0.98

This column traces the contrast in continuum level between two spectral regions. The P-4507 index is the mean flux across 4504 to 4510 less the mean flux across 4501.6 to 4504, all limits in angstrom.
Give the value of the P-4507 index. 17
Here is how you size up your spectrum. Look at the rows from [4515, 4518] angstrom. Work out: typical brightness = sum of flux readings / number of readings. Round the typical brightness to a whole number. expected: 24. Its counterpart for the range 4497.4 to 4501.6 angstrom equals 26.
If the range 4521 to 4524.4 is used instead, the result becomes 6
